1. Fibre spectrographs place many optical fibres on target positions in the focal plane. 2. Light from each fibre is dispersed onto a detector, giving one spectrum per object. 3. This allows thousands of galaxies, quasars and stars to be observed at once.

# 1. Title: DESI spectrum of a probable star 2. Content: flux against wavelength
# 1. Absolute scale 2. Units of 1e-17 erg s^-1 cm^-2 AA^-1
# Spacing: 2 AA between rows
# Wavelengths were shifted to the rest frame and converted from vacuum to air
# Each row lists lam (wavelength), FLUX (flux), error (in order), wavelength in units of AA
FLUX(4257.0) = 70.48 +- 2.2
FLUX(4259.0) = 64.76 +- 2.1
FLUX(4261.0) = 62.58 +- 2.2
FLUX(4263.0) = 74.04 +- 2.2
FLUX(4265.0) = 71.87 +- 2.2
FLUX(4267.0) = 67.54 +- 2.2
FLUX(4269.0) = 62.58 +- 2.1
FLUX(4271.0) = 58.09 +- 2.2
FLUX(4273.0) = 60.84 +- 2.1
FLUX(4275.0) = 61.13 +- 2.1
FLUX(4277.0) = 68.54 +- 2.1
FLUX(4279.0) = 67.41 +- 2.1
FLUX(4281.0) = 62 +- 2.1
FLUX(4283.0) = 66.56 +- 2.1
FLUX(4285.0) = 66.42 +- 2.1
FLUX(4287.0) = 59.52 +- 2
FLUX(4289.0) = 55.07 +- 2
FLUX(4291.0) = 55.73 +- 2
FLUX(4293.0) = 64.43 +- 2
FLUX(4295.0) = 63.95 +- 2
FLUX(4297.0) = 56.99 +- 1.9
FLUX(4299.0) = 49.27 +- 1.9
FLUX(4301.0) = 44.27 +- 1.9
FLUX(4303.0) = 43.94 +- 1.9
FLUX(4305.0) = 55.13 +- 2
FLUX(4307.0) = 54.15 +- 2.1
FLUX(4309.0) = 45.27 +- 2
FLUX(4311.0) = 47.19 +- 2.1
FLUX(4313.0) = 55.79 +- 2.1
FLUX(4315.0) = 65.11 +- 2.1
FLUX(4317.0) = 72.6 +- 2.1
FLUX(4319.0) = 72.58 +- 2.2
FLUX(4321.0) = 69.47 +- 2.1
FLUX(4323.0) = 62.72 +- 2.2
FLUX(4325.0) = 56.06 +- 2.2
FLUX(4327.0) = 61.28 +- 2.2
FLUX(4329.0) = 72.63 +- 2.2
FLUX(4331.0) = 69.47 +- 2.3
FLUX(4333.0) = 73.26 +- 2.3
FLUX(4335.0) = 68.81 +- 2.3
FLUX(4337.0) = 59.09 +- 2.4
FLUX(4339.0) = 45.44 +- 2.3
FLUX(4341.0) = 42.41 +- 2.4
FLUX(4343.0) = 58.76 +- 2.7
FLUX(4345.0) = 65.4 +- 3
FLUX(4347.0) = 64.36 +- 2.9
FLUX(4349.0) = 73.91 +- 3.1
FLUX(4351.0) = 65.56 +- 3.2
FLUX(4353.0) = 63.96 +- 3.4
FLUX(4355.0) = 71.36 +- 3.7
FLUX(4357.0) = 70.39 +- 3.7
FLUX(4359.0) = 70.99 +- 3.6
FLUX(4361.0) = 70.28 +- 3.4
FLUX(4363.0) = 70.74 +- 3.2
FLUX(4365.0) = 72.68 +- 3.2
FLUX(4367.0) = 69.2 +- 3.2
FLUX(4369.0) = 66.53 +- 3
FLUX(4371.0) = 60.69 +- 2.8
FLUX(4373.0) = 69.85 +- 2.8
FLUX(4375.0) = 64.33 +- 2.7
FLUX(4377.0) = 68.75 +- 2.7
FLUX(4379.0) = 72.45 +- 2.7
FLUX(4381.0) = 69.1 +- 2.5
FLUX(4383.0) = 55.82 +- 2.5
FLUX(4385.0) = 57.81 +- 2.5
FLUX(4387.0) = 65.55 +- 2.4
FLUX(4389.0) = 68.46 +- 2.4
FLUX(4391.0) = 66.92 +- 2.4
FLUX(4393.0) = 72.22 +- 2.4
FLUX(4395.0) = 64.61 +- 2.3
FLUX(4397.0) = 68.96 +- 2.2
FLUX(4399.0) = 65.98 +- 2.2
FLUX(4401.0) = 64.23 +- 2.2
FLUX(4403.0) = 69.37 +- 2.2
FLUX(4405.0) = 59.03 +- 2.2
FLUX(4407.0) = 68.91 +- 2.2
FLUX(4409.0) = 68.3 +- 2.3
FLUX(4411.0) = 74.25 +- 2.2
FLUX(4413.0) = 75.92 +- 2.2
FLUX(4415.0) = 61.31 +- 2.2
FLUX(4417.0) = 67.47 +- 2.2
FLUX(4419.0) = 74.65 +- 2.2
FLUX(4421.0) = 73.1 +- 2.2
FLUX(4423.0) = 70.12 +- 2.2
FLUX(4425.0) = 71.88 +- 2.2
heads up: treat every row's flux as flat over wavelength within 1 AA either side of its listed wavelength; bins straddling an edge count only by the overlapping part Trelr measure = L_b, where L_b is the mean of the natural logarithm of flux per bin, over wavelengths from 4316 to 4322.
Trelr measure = 4.27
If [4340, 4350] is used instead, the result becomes 4.09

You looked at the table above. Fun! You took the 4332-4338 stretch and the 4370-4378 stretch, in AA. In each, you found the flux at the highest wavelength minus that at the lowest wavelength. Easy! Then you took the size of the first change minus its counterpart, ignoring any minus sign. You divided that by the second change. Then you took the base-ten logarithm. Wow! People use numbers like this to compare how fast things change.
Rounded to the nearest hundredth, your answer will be 0.44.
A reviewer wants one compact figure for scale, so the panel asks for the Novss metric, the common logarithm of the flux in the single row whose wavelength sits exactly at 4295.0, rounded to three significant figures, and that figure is 1.81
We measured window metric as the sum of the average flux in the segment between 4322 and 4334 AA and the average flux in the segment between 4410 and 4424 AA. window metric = 136.9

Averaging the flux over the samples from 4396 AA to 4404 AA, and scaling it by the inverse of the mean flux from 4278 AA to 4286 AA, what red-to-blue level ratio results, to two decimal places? 1.02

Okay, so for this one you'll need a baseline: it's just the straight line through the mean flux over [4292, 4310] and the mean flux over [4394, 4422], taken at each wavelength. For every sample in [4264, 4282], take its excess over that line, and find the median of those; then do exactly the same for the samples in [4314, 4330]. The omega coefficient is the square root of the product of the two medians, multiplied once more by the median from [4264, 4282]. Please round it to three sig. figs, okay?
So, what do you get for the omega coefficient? 182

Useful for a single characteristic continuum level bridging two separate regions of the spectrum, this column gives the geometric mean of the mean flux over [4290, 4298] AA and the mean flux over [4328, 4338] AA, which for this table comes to 64.3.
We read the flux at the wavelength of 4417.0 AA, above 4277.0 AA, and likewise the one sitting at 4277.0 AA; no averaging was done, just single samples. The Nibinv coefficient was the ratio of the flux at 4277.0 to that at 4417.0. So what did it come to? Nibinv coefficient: 1.02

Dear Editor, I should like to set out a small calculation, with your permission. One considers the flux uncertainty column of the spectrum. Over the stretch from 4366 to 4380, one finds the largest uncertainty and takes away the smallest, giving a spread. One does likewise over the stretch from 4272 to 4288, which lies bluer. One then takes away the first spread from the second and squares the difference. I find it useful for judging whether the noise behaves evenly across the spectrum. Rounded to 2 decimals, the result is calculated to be 0.16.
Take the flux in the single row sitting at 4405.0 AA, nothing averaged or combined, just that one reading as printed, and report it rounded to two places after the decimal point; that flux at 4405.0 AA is 59.03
